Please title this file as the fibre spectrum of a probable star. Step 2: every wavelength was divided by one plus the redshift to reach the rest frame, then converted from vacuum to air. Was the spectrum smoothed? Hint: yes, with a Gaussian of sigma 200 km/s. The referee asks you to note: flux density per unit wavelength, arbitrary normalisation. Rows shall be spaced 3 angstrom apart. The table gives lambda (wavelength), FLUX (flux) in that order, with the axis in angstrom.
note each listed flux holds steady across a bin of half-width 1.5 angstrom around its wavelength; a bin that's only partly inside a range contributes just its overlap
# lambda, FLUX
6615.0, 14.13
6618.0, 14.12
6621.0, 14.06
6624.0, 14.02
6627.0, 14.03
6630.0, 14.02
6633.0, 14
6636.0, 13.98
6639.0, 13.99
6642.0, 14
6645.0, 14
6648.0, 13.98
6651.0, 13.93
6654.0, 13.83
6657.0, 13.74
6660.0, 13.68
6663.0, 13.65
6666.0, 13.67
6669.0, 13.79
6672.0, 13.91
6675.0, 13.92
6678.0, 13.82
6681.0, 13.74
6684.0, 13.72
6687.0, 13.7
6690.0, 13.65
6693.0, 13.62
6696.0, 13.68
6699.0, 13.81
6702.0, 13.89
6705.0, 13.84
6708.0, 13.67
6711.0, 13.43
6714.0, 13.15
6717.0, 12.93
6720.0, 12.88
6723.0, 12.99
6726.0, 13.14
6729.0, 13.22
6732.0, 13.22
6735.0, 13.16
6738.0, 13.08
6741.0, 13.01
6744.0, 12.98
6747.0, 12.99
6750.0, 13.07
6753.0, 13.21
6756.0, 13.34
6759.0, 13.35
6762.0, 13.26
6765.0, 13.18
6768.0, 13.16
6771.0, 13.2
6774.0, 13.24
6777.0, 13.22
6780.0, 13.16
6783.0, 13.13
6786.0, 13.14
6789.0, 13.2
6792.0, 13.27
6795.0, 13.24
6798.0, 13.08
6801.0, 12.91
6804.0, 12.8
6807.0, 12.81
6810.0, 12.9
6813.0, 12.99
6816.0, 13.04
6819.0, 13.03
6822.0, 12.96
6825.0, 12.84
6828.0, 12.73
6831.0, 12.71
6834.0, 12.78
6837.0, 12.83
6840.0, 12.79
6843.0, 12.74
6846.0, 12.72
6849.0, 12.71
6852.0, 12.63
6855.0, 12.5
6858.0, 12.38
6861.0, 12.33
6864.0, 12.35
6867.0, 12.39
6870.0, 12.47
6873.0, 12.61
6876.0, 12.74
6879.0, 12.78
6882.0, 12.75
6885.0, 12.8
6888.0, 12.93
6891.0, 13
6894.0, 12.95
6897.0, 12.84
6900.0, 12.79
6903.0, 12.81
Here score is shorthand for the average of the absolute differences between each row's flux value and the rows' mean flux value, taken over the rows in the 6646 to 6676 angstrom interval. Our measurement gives 0.104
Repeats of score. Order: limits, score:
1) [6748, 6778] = 0.060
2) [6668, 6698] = 0.084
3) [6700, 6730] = 0.315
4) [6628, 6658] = 0.068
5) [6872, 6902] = 0.089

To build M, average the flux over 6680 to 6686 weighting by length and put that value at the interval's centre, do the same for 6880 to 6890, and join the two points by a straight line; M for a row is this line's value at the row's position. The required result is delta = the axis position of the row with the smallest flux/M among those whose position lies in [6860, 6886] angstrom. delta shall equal 6861.0 angstrom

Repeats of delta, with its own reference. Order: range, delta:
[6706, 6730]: 6720.0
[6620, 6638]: 6624.0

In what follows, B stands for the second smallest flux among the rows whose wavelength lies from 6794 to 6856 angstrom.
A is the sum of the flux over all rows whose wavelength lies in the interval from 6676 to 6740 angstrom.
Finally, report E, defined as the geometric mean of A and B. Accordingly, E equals 59.7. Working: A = 282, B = 12.63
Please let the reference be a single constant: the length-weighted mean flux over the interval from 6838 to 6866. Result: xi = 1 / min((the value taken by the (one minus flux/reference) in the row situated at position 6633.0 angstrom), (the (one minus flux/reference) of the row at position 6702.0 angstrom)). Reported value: -9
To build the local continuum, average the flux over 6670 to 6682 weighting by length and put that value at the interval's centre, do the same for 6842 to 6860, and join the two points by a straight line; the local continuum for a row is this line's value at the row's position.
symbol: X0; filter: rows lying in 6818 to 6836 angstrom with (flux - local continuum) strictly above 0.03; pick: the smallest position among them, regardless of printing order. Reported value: 6819.0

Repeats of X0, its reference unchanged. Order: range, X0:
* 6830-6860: 6834.0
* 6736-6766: 6756.0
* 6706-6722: 6708.0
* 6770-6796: 6774.0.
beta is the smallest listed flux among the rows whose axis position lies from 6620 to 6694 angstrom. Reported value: 13.62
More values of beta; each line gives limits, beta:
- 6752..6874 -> 12.33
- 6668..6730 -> 12.88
